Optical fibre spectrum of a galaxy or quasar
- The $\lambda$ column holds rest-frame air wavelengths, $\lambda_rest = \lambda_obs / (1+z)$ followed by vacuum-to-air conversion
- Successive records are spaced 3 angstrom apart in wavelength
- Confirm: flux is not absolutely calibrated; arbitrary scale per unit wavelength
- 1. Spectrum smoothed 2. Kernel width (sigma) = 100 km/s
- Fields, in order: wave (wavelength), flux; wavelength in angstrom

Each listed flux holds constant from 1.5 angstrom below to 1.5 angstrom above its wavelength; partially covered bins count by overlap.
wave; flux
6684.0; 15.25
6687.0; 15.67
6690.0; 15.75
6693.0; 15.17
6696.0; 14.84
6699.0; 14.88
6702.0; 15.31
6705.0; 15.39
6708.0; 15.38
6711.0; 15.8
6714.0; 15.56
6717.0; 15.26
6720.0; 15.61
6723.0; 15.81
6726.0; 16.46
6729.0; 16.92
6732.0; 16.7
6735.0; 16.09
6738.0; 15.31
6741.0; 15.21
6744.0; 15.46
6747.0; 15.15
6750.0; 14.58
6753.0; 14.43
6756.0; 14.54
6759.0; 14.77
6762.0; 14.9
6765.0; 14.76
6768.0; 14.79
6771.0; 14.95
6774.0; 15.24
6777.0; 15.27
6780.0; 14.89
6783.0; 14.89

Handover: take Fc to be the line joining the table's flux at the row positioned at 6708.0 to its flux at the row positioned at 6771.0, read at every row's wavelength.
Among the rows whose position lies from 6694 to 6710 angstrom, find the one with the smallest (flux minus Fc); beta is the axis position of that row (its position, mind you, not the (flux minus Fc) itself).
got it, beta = 6696.0 angstrom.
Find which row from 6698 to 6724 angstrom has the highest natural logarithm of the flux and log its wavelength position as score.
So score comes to 6723.0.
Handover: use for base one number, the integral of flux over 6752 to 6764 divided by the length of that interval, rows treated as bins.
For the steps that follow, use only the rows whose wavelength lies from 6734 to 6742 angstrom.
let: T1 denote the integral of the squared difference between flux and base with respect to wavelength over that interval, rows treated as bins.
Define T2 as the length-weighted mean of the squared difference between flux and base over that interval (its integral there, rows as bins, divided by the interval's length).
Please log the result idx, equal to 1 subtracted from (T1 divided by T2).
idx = 7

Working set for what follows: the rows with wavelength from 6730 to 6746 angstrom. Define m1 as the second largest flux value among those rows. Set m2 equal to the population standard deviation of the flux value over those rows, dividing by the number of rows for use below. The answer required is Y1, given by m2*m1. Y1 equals 9.1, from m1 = 16.09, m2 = 0.56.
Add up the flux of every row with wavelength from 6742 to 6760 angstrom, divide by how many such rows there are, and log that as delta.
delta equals 14.82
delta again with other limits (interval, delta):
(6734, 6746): 15.52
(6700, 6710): 15.36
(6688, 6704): 15.19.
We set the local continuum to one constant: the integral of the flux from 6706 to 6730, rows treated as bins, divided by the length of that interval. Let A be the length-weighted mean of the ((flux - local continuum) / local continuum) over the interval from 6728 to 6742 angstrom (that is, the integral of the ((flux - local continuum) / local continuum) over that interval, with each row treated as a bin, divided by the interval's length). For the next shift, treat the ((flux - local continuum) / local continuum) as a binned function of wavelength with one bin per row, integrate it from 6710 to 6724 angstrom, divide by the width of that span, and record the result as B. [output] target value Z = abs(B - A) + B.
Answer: 0.01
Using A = 0.014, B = -0.01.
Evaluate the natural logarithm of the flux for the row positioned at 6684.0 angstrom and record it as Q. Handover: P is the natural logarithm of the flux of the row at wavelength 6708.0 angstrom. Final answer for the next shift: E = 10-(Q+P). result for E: 4.54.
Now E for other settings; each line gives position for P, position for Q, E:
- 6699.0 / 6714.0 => 4.56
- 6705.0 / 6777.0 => 4.54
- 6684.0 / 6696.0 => 4.58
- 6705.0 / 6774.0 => 4.54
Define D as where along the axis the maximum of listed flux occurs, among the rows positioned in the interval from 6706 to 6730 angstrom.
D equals 6729.0 angstrom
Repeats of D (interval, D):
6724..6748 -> 6729.0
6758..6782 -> 6777.0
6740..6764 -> 6744.0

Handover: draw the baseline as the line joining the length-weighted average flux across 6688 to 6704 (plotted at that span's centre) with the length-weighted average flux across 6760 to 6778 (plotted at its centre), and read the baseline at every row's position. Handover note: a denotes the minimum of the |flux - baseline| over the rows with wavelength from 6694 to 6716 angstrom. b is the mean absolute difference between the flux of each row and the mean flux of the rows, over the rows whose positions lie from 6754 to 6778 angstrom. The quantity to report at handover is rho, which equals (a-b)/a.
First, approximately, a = 0.118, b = 0.19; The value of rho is -0.6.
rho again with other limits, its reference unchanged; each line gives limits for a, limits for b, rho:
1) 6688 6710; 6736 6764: -5.2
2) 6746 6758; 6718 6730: -3.6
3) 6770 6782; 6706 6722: -10.1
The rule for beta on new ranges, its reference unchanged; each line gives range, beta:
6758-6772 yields 6759.0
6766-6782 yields 6768.0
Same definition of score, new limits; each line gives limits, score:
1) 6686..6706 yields 6690.0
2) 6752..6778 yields 6777.0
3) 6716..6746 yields 6729.0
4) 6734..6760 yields 6735.0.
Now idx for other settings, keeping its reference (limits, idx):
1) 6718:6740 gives 21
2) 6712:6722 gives 9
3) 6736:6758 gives 21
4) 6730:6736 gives 5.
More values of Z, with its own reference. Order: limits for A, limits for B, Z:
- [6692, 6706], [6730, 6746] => 0.04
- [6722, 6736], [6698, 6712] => 0.04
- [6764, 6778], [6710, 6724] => 0.02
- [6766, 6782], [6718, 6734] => 0.11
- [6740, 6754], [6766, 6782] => -0.05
